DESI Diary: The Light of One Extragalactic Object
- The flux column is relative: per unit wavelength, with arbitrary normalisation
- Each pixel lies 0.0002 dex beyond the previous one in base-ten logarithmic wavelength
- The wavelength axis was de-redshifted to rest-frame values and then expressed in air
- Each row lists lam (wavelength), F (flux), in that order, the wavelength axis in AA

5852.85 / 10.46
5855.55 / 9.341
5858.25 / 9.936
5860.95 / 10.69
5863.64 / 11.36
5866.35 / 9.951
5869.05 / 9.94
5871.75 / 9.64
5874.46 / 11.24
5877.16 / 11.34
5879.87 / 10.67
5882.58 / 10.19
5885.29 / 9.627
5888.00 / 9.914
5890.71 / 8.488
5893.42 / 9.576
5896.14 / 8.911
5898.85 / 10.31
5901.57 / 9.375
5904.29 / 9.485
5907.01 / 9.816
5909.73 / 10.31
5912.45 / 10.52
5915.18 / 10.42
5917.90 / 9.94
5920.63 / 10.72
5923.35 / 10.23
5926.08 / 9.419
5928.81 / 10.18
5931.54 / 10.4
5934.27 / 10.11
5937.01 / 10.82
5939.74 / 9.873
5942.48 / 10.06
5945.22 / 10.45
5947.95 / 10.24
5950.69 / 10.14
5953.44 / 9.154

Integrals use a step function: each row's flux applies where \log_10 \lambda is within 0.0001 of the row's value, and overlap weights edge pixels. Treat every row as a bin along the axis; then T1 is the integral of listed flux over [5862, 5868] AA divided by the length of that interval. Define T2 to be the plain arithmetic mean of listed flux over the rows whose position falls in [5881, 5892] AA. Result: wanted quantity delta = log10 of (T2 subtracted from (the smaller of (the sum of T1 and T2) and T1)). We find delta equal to 0.0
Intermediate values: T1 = 10.6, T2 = 9.6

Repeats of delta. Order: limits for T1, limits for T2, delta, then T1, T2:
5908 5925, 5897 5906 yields -0.2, 10.3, 9.7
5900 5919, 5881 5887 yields -1.1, 10.0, 9.9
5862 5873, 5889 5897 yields 0.1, 10.2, 9.0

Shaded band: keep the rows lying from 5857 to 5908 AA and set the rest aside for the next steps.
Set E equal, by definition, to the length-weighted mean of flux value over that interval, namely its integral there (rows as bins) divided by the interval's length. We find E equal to 10.03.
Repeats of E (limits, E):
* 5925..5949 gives 10.18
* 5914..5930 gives 10.15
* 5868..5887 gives 10.38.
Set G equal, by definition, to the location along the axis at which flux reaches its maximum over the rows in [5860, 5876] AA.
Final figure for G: 5863.64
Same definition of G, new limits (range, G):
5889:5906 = 5898.85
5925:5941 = 5937.01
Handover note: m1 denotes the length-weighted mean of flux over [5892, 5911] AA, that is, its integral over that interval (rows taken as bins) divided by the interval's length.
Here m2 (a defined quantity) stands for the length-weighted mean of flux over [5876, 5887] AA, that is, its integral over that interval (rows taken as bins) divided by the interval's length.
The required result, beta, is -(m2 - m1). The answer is -0.7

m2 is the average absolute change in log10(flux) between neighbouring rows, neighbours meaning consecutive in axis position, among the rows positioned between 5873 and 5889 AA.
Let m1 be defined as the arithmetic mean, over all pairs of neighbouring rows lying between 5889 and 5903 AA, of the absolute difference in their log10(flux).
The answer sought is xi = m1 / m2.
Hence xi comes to 2.7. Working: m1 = 0.047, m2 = 0.018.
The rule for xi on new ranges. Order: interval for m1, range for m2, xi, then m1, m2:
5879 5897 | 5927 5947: 1.8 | 0.035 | 0.019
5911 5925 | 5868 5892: 0.7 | 0.019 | 0.029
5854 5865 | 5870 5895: 0.8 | 0.028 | 0.034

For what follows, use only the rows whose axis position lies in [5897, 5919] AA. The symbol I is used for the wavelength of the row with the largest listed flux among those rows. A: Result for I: 5912.45 AA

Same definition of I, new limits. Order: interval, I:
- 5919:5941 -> 5937.01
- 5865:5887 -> 5877.16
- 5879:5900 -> 5879.87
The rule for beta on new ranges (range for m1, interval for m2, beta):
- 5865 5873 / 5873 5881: -1.2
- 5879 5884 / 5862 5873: 0.1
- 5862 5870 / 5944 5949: 0.1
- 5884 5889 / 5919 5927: -0.4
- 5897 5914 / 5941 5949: -0.3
